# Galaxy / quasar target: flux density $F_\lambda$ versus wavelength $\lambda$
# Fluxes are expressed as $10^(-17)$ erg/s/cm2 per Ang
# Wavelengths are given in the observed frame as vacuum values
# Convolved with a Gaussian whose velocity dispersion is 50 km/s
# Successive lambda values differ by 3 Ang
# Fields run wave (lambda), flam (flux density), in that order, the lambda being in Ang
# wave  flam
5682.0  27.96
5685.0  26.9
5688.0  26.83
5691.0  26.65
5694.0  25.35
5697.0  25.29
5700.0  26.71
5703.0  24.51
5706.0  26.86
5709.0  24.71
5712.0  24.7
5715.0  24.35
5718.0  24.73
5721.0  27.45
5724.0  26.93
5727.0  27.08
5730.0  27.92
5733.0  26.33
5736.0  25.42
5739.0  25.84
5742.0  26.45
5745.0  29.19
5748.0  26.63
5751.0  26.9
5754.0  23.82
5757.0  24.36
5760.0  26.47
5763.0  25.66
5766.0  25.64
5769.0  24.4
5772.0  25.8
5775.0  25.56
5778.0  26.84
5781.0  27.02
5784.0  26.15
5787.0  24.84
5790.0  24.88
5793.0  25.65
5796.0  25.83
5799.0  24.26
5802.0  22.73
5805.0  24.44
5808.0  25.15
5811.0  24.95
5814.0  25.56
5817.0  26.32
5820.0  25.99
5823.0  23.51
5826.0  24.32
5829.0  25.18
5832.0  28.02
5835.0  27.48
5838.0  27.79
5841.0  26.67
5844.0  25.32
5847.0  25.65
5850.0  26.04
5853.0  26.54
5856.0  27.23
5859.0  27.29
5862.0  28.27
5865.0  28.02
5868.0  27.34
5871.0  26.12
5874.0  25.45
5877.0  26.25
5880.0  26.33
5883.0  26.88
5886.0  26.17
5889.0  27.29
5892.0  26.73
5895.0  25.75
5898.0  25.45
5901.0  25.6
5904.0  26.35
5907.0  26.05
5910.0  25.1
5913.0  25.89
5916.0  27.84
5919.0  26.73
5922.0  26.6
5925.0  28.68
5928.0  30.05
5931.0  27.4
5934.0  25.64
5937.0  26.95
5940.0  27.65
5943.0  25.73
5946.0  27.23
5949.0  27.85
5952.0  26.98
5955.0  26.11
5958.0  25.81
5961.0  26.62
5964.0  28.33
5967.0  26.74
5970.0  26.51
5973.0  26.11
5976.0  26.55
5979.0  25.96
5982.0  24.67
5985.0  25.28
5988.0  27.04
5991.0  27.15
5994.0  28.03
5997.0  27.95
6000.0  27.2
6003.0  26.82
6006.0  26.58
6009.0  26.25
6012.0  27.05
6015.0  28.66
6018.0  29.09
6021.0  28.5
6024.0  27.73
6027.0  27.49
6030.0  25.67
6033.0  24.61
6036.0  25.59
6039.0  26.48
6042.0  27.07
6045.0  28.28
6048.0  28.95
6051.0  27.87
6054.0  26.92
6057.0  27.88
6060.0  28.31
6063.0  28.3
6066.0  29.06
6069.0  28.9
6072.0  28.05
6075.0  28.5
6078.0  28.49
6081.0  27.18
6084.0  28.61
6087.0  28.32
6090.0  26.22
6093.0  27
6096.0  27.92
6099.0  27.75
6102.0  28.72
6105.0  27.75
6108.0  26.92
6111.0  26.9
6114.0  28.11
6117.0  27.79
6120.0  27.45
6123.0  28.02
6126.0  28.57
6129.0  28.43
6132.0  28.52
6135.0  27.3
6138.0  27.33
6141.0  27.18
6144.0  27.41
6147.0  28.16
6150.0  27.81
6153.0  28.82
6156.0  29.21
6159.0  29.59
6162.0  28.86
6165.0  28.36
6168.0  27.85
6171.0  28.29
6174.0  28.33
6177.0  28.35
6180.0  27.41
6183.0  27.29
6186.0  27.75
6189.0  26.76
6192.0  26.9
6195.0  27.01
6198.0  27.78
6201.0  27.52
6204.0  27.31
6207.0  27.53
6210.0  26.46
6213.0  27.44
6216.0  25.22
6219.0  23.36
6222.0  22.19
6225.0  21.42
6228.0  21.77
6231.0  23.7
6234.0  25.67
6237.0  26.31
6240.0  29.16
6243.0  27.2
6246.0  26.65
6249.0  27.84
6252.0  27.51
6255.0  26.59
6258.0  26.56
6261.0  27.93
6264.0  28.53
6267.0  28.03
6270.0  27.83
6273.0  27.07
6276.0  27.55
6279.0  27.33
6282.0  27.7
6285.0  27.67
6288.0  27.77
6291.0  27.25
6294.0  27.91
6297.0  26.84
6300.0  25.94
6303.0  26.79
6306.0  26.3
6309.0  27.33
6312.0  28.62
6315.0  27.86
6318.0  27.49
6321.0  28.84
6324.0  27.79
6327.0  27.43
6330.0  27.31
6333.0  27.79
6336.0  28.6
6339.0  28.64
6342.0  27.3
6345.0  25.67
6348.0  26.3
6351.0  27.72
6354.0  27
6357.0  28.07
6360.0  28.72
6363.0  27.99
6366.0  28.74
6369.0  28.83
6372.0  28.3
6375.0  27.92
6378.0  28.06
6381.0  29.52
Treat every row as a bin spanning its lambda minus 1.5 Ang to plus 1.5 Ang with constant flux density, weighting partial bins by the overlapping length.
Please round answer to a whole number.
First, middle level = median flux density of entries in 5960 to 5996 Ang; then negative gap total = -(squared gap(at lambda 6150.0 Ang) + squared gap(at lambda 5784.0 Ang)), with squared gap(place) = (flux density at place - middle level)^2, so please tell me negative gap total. -2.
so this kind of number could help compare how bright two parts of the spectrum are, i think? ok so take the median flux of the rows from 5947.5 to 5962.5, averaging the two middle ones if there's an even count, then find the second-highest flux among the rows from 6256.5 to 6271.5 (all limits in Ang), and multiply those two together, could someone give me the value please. 746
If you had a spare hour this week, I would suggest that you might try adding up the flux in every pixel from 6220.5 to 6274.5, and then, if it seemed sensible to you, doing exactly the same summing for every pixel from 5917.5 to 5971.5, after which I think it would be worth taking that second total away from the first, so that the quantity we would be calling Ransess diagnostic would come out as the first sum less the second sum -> -16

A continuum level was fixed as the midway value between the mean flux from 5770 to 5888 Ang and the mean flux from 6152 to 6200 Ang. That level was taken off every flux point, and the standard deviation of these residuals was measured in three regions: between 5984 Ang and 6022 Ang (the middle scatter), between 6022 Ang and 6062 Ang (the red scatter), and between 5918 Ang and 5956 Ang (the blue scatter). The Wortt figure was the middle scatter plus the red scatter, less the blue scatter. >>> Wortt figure 1.1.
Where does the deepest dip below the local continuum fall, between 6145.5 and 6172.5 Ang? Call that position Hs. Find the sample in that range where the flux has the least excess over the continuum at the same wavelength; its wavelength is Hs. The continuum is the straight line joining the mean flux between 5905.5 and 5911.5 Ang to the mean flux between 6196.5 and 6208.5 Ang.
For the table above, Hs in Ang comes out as 6168.0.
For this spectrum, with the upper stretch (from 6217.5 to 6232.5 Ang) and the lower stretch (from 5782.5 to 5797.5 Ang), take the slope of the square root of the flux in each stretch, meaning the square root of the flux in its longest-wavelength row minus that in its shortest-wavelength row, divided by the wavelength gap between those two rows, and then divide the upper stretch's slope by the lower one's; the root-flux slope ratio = -1.1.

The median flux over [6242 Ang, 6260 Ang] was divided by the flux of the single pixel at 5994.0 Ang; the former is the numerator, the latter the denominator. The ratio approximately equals 0.96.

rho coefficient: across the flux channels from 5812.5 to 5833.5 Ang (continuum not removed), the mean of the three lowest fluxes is 24.3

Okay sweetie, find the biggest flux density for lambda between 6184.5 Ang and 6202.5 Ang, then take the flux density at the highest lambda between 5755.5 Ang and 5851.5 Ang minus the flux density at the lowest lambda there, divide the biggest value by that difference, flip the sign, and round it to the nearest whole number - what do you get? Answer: -17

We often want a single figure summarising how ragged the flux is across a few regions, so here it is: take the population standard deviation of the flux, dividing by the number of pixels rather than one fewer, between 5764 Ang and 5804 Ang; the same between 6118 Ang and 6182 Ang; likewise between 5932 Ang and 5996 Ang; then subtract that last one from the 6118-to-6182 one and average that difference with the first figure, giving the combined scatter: 0.42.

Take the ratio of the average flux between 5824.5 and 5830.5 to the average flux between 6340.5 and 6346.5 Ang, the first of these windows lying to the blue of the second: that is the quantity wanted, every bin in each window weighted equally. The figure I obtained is 0.93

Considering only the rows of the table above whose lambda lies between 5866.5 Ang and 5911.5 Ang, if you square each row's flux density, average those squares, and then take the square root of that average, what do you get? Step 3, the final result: 26.2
